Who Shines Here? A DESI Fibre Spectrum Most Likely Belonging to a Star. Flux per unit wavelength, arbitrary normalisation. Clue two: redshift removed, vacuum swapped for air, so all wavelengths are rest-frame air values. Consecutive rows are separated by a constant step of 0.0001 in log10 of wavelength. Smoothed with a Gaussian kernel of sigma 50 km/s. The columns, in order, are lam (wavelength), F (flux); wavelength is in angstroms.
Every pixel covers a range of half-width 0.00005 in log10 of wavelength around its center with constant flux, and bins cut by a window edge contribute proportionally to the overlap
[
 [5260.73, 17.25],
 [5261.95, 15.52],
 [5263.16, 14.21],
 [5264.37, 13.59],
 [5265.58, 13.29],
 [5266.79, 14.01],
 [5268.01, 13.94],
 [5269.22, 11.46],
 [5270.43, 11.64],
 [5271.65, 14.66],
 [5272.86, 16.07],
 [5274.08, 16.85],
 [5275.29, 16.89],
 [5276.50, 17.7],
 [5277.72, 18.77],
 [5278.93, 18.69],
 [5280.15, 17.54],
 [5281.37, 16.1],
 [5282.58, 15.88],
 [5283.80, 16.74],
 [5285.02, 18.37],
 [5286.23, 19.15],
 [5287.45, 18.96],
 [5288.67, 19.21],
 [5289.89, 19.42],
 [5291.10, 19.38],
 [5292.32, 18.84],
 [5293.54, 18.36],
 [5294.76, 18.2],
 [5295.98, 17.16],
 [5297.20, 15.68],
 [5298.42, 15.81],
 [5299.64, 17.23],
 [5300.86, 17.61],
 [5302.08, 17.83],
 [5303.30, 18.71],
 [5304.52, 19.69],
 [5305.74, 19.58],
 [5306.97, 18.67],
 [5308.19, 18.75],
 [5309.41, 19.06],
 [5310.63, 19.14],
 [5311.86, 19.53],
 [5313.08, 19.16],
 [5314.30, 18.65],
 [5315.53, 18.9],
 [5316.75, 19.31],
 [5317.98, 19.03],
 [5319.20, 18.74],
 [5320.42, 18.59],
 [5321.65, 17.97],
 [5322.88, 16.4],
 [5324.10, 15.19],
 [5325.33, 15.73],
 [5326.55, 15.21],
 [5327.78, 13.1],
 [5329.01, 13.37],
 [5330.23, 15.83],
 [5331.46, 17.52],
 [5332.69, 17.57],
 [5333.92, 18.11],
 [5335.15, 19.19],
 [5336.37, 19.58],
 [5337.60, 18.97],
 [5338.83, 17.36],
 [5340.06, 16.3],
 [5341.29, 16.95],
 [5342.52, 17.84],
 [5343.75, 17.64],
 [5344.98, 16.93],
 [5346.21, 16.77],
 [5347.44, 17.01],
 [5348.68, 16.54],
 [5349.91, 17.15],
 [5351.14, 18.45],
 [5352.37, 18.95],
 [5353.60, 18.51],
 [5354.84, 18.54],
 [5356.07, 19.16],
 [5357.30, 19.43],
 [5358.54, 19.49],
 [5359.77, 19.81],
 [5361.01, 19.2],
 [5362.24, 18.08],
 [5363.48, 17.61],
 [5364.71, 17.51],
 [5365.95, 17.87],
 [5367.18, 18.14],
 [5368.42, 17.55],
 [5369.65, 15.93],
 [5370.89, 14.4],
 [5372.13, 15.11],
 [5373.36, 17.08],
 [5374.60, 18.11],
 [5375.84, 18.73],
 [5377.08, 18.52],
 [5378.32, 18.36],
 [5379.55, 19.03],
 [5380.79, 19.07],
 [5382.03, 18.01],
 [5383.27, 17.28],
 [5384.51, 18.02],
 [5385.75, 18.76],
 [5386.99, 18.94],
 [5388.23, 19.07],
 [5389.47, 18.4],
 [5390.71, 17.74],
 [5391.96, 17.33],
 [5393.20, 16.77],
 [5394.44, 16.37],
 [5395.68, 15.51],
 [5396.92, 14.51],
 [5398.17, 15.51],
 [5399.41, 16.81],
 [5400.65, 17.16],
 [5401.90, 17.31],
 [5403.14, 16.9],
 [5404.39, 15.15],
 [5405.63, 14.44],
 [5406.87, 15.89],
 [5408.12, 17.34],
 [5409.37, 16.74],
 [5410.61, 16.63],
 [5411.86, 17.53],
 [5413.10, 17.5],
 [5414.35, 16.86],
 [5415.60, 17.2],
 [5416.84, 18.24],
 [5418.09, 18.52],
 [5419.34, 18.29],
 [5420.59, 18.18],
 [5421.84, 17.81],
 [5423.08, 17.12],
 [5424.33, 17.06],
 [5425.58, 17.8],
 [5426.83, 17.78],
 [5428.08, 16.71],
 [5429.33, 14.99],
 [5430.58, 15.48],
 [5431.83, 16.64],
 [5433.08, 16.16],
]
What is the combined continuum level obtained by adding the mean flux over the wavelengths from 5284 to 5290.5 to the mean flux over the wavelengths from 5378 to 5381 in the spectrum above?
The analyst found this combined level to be 38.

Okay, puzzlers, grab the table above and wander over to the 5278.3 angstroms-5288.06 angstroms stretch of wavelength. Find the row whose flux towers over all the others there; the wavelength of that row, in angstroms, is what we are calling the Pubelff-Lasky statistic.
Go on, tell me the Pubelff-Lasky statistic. 5286.23 angstroms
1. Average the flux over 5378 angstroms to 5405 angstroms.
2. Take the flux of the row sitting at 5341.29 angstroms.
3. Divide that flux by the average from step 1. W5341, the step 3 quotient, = 0.98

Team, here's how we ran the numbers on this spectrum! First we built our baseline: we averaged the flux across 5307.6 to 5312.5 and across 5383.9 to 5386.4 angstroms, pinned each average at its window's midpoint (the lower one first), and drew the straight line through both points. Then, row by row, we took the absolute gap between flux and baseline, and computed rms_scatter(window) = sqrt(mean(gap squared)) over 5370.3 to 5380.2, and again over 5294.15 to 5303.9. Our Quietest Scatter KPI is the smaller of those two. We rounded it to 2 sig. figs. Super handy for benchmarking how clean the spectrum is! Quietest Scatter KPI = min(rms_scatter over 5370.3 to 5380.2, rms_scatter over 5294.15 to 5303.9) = 2.0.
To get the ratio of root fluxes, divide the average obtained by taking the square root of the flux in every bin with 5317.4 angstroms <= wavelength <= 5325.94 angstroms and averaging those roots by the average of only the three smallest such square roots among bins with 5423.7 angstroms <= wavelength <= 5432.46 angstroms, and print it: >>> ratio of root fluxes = 1.05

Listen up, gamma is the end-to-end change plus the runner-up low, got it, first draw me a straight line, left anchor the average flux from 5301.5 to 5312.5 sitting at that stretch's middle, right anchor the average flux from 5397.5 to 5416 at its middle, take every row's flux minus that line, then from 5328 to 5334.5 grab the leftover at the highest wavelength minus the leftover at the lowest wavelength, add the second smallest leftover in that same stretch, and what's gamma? 2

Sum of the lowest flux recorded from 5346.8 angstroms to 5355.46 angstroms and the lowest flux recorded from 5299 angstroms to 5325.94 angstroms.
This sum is 31.7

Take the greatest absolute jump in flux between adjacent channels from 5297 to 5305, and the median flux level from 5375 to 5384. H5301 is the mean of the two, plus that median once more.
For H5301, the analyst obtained 28.5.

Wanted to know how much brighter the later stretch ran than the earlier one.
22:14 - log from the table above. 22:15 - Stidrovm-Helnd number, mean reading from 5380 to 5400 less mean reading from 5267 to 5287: 1.1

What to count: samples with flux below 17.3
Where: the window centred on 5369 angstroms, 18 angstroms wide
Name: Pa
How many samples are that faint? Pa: 4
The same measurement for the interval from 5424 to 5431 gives 4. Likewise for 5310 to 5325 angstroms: 2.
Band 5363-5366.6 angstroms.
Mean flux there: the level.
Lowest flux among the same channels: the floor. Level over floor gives 1.01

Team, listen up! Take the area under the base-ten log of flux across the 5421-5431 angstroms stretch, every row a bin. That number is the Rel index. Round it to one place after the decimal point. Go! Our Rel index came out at 12.3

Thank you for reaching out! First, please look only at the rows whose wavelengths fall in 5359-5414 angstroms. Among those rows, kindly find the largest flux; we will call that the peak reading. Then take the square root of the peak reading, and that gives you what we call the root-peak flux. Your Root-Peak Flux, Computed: 4.45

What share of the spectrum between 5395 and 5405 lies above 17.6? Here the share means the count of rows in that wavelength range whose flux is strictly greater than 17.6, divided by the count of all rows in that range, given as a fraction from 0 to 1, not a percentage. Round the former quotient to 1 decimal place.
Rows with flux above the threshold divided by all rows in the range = 0.0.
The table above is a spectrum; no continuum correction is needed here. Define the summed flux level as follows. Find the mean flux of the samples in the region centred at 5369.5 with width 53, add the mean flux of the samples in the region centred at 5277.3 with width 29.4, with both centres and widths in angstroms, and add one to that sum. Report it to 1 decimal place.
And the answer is 35.2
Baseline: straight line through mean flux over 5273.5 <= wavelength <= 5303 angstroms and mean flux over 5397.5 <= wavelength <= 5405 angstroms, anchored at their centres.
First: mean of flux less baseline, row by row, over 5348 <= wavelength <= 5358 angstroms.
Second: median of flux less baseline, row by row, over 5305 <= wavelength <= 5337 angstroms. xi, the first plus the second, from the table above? 2.51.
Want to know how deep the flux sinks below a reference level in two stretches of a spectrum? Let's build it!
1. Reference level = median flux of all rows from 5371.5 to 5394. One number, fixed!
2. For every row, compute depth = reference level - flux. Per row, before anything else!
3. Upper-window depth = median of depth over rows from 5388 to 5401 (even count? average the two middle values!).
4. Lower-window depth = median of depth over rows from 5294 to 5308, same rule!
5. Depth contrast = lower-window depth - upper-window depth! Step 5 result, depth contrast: -1.0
